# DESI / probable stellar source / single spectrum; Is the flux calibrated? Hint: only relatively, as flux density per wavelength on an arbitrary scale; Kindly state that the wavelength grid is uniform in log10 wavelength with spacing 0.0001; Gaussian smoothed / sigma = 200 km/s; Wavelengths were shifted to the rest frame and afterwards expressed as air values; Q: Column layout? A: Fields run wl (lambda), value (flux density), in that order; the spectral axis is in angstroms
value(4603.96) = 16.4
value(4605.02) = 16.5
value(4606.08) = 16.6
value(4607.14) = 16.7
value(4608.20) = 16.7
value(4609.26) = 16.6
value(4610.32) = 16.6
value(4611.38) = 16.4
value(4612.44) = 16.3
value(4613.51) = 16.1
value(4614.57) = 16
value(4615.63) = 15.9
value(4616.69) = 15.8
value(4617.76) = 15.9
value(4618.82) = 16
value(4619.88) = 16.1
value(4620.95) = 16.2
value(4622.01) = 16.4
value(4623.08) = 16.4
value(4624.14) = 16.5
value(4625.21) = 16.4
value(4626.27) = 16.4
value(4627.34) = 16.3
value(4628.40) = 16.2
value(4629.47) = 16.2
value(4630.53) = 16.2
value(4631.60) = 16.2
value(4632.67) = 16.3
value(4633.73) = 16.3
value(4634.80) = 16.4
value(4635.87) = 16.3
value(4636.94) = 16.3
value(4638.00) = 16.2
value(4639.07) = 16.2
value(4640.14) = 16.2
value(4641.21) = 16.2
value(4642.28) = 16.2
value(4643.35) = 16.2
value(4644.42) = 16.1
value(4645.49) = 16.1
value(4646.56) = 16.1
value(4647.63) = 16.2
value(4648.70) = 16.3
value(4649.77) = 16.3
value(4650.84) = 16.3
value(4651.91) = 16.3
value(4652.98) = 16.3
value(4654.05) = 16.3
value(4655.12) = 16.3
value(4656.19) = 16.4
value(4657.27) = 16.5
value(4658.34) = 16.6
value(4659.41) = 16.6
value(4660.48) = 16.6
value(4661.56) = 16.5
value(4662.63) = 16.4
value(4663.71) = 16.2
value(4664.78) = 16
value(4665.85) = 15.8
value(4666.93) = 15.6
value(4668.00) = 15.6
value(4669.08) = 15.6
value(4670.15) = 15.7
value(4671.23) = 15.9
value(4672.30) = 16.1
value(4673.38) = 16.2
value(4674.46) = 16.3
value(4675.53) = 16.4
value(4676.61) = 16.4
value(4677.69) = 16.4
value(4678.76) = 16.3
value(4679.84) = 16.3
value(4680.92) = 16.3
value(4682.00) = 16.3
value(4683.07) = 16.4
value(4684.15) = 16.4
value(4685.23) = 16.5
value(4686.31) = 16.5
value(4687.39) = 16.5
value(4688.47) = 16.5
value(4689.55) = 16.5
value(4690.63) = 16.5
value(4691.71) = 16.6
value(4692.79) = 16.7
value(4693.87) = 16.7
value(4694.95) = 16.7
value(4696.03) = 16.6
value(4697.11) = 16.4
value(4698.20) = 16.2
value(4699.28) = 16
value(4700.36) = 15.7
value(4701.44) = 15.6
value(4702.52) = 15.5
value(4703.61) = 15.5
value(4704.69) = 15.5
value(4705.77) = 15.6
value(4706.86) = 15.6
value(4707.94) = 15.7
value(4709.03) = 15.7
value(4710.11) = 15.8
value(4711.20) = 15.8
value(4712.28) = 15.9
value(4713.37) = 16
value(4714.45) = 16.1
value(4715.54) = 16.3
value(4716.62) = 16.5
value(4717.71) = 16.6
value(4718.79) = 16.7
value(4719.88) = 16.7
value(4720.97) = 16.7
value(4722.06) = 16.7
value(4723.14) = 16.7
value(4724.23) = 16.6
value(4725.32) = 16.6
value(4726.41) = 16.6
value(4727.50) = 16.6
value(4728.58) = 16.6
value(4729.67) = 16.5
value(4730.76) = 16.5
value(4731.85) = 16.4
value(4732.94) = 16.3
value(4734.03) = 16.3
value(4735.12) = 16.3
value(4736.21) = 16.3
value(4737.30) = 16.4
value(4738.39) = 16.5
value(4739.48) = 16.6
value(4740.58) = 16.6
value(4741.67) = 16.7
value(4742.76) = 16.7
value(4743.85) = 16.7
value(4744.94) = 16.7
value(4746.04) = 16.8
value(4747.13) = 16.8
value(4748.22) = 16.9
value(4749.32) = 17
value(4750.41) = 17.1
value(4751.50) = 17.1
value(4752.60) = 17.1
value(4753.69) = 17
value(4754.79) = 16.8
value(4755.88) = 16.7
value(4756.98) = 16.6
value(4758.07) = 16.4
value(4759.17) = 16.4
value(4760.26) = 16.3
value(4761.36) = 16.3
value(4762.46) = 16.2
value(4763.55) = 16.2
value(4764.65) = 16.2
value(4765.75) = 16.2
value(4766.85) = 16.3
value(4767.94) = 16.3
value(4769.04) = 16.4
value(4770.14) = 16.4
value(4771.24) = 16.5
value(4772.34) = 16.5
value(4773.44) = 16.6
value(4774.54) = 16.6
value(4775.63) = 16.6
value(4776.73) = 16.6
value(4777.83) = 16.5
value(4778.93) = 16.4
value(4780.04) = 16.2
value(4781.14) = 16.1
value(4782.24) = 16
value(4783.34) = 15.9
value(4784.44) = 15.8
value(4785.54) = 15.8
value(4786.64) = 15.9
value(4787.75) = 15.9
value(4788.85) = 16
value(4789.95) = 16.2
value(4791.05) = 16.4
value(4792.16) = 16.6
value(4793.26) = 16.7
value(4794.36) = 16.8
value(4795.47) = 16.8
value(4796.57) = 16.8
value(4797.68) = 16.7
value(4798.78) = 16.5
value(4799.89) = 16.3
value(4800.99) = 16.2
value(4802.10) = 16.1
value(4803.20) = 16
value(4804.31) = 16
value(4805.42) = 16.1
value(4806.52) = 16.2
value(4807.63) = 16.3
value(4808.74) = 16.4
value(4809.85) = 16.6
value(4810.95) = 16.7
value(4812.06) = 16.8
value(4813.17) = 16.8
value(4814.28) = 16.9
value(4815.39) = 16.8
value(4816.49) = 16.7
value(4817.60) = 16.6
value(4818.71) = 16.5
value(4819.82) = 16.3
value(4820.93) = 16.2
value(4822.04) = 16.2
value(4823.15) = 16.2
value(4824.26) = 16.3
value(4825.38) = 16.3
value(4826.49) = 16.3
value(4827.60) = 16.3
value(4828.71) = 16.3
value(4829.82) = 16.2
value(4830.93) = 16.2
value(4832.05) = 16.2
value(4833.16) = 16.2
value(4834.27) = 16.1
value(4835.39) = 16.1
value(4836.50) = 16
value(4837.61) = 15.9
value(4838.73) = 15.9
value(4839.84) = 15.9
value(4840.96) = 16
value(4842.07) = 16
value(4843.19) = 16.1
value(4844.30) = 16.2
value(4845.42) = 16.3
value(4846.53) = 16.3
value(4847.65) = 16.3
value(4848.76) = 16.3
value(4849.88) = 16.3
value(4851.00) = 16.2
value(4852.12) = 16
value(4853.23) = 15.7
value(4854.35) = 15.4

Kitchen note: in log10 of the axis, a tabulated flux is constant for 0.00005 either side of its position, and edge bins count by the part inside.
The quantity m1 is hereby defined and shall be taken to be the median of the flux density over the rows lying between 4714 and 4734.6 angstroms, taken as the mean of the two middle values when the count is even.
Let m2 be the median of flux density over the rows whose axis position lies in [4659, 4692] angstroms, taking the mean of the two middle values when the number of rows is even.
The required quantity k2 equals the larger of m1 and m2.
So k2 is 16.6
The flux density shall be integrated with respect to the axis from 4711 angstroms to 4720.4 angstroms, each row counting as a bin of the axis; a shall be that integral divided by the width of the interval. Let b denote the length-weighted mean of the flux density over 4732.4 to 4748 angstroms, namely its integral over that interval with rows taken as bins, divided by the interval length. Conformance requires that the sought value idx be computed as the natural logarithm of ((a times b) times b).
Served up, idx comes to 8.41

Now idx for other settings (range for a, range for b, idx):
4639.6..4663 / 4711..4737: 8.39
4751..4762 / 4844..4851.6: 8.39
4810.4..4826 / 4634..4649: 8.38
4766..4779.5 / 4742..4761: 8.44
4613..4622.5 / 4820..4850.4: 8.34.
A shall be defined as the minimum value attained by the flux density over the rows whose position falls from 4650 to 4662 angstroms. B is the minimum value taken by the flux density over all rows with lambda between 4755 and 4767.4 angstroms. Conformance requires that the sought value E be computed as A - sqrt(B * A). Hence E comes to 0.05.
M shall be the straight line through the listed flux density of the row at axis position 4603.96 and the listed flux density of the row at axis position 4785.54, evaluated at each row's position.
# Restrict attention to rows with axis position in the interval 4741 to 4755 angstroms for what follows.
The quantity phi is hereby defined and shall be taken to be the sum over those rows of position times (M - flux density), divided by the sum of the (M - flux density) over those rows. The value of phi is 4748.8 angstroms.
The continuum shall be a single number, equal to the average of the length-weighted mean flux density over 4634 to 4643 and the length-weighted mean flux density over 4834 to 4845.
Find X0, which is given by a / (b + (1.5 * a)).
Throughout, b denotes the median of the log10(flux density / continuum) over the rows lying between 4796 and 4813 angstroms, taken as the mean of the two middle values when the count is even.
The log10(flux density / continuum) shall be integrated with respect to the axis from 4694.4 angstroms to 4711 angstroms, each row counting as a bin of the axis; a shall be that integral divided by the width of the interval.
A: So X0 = 1.2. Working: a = -0.007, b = 0.0047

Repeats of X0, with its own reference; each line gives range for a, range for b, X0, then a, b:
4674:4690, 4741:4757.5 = 0.3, 0.007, 0.0178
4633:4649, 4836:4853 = 0.8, 0.003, -0.0007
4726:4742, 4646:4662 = 0.5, 0.009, 0.0047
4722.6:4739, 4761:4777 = 0.4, 0.009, 0.0073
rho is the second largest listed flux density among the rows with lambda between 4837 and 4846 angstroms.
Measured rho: 16.2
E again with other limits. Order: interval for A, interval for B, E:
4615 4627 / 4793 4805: -0.10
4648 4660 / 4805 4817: 0.10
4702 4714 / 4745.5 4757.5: -0.54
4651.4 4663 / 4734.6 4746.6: 0.00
